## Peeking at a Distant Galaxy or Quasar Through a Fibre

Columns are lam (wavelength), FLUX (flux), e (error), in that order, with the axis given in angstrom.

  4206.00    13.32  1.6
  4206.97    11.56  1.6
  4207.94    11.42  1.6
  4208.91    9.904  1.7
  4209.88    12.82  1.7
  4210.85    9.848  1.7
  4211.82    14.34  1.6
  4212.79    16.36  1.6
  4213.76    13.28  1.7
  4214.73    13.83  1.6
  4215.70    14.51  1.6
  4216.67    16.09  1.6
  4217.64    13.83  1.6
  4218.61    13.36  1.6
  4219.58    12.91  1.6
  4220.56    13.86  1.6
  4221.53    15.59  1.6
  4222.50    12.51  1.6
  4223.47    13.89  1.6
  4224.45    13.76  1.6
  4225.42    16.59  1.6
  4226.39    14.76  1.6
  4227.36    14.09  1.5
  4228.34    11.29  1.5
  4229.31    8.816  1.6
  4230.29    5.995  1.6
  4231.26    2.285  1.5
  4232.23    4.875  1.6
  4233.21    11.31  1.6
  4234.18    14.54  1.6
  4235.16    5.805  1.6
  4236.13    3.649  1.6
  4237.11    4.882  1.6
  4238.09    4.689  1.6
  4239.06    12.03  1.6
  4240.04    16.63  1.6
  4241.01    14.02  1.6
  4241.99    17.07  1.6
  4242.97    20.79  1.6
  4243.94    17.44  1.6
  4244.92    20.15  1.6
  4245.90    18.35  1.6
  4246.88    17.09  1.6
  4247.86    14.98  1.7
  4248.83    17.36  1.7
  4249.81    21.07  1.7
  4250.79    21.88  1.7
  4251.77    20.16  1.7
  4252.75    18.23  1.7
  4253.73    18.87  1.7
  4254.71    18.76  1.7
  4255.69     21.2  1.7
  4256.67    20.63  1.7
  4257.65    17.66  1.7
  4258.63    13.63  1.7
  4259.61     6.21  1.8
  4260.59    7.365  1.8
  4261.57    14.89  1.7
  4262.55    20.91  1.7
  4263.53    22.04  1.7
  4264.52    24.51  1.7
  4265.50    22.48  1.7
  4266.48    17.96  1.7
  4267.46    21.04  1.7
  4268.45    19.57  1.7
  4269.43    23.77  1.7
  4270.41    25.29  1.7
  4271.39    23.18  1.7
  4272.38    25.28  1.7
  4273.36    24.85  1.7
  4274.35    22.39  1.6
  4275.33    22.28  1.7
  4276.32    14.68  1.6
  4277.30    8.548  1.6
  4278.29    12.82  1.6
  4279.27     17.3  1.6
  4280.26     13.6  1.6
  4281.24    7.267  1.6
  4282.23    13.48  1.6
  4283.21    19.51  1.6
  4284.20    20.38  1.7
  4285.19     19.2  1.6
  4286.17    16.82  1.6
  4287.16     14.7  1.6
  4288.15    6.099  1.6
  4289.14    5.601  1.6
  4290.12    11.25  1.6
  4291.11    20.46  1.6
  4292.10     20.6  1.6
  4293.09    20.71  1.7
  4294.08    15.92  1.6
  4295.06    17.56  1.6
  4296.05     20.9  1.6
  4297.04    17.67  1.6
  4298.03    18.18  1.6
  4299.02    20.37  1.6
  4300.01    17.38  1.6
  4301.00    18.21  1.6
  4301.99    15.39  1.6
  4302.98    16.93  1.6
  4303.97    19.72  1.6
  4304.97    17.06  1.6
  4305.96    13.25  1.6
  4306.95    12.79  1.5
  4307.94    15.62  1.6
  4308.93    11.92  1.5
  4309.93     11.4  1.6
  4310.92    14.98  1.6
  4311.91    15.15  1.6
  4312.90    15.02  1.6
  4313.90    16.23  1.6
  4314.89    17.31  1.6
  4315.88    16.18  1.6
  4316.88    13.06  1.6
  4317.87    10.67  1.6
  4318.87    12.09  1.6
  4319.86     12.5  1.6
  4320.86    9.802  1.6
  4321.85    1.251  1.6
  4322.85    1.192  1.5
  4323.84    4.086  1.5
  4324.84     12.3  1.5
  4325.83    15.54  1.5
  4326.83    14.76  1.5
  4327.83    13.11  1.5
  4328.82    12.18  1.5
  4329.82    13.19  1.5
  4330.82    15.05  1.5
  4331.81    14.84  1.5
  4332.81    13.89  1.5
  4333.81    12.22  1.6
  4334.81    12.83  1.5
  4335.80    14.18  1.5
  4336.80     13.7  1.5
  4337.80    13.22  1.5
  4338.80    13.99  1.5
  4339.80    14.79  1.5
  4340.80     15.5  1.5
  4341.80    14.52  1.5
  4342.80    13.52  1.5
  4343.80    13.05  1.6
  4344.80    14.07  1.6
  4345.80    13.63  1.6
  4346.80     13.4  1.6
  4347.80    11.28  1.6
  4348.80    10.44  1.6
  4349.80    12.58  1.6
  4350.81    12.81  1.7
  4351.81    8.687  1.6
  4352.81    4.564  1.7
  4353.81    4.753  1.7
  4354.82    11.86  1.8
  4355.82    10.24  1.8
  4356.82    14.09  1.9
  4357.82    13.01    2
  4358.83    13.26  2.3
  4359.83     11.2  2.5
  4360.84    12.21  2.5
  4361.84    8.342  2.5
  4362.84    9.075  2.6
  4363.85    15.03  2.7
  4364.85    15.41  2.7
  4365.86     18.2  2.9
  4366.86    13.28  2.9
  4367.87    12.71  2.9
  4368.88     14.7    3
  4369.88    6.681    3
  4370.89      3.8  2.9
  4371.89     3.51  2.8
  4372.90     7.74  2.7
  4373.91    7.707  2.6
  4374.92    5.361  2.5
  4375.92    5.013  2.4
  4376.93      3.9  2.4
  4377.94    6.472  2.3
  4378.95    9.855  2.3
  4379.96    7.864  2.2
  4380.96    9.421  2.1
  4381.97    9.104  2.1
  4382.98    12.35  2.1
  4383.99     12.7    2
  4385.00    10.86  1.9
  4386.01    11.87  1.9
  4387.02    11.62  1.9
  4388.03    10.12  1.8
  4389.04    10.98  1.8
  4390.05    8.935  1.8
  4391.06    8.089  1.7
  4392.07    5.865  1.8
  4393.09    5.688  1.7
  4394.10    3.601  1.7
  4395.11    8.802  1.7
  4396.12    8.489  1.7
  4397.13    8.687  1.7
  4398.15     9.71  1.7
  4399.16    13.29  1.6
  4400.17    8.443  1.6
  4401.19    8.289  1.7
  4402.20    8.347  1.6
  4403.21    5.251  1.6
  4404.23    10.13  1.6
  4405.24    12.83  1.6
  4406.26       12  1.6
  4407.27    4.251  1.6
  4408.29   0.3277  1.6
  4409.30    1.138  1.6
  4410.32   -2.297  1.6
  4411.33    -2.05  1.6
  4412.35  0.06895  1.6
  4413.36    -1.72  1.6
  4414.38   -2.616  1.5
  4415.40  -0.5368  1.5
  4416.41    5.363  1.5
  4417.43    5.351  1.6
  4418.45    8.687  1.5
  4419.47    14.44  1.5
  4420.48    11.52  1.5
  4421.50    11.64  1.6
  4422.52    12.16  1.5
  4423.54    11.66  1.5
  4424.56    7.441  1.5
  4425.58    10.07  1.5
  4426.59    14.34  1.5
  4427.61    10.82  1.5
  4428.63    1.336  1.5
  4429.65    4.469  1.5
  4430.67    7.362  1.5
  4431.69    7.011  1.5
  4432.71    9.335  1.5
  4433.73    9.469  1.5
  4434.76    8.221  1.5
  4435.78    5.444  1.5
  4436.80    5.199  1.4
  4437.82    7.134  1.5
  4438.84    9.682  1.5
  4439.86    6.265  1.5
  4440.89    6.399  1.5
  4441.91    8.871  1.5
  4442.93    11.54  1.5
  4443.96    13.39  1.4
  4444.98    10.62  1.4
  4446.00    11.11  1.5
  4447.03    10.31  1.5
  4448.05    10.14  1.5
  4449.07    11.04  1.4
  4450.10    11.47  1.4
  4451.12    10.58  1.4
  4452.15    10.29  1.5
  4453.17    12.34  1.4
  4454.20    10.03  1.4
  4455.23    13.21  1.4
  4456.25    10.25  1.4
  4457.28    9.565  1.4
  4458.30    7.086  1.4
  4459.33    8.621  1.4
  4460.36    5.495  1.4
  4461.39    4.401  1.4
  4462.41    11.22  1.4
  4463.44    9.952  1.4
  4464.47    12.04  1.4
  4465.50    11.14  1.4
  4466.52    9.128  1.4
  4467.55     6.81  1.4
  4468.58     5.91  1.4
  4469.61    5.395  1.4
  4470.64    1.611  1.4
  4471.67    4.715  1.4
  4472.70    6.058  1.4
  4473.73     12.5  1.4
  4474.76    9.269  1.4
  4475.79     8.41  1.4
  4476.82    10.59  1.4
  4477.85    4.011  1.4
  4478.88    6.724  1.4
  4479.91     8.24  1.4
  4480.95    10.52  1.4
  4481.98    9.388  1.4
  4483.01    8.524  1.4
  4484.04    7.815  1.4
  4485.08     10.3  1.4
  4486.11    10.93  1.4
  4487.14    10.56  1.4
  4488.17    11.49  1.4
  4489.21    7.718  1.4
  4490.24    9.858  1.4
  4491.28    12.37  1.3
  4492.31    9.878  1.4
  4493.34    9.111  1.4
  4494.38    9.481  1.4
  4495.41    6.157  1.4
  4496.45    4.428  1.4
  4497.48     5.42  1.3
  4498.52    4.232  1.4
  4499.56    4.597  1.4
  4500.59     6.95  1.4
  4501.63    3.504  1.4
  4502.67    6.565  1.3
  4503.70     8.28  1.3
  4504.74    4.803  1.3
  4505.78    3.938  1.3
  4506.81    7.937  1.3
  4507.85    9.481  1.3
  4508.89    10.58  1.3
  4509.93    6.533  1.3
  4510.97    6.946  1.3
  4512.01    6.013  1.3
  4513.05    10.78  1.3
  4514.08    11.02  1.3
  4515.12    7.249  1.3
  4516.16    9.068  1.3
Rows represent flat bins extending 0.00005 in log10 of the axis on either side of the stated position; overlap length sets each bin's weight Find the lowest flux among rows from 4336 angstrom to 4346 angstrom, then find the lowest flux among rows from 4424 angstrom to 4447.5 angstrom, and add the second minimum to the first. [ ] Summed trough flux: 14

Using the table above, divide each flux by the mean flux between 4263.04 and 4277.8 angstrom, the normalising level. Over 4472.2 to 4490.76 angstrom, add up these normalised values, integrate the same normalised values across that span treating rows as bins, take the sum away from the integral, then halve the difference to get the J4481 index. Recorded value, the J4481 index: 0.12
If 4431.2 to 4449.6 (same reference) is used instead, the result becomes 0.09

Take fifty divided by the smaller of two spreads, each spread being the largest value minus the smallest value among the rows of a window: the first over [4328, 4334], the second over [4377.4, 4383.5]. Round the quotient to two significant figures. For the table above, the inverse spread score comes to 17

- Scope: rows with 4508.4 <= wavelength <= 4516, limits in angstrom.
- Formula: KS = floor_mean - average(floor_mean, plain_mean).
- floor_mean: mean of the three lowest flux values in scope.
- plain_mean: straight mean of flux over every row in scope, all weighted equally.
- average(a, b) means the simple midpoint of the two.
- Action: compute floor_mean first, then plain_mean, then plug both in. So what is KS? -1.0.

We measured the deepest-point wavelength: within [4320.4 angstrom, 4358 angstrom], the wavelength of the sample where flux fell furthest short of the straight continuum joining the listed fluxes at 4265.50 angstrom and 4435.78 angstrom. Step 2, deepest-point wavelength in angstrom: 4321.85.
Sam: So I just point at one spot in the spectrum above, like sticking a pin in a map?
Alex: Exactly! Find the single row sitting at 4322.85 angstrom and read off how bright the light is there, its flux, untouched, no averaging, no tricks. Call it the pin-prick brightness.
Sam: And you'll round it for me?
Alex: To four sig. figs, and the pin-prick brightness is 1.192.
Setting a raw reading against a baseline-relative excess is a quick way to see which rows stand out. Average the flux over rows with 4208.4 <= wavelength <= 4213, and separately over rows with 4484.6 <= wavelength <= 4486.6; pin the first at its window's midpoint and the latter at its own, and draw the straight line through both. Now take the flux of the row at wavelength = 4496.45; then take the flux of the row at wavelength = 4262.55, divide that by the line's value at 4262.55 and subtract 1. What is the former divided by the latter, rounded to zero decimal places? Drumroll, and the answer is 6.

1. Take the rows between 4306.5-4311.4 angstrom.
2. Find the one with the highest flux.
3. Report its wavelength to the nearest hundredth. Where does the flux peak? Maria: 4307.94 angstrom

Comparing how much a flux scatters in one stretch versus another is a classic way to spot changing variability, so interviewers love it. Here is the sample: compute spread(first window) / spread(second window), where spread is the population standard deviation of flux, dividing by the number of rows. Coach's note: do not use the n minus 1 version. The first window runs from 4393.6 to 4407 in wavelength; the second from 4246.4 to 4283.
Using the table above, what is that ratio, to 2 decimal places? 0.51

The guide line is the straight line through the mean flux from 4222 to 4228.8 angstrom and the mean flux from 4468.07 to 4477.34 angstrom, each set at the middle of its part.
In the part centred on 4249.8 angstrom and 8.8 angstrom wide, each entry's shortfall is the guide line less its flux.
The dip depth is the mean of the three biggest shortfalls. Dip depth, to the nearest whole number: -3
